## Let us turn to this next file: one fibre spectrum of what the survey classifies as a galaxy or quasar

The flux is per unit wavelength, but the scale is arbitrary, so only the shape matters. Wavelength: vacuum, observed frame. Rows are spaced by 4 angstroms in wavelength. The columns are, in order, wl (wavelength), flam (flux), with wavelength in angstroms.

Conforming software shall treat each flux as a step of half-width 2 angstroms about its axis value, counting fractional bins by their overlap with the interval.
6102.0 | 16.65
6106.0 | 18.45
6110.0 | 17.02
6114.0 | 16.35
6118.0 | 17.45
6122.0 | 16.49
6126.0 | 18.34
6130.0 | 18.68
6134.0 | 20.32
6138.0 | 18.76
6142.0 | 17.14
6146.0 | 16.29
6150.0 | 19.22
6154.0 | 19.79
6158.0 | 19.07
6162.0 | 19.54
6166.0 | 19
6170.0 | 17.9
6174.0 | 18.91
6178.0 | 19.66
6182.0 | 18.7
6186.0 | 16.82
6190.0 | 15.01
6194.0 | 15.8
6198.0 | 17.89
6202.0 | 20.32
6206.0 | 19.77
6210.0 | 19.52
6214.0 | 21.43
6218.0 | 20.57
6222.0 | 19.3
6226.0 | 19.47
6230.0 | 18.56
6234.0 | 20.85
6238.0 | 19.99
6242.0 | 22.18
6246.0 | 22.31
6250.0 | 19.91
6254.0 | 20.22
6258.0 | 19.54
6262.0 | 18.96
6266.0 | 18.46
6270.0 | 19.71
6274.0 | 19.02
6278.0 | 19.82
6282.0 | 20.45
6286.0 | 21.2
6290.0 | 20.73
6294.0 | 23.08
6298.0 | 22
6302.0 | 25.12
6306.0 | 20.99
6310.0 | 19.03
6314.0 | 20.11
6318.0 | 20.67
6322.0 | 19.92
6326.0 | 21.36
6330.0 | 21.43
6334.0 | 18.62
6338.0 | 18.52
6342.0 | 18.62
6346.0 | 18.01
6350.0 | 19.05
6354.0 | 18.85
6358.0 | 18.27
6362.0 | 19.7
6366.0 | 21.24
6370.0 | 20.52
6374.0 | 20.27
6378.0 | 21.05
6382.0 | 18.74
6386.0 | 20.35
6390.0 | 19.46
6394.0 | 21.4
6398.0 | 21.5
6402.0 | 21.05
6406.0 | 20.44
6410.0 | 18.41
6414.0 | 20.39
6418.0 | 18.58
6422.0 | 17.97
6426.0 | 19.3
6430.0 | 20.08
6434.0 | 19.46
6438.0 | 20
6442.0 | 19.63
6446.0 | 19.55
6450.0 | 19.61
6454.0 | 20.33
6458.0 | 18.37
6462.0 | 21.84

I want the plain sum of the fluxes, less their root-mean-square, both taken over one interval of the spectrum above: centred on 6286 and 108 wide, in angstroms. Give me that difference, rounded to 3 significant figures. 534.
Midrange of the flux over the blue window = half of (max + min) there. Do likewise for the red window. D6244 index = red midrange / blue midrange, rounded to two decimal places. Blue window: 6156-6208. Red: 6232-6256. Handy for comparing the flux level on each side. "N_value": 1.20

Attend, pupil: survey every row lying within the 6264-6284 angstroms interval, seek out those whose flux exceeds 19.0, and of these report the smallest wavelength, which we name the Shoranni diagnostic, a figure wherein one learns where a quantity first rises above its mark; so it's 6270.0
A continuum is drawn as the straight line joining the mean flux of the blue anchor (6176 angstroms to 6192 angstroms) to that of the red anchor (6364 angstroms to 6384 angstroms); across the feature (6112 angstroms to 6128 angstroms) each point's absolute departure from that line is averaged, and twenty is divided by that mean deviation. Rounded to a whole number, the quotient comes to 28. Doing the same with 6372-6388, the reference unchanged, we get 30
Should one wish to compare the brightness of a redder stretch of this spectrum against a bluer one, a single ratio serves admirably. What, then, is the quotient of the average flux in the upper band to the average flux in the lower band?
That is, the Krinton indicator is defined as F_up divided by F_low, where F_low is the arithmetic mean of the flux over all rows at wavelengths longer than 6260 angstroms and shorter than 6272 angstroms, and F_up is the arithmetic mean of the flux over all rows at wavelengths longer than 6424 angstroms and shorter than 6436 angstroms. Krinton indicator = 1.03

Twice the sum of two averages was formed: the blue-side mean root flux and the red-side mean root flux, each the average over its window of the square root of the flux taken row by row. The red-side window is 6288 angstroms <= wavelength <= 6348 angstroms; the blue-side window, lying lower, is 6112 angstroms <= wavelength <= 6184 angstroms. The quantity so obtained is 17.6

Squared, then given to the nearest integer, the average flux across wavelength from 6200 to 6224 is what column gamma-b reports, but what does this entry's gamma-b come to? 406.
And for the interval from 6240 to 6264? 421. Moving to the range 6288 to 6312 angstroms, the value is 476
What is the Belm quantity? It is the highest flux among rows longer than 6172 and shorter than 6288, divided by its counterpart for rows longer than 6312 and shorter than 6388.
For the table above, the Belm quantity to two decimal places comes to 1.04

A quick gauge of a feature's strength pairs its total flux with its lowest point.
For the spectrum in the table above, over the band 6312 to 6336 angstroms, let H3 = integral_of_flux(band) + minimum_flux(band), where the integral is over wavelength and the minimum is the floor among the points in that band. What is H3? 507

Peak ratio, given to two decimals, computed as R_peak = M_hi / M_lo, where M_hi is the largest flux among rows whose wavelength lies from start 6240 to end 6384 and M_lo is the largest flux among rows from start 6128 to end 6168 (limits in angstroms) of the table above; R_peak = 1.24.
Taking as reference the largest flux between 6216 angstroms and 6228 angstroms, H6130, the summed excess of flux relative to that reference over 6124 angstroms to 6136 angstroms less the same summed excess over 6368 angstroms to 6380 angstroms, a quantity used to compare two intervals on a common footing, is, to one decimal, -4.5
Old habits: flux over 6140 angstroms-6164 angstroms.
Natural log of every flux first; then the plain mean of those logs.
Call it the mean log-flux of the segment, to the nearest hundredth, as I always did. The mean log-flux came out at 2.92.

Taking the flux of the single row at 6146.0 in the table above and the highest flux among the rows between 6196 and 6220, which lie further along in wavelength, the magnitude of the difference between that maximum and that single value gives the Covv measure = 5.1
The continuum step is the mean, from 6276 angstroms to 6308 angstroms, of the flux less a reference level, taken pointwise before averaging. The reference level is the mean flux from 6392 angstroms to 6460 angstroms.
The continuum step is 2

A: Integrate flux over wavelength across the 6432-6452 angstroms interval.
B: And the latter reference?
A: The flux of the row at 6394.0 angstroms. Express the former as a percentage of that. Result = 1836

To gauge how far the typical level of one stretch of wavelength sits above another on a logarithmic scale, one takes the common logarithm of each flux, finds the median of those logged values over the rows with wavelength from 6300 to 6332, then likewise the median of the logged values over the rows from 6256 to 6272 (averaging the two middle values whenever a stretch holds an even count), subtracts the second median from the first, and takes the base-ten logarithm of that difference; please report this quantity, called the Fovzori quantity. -1.46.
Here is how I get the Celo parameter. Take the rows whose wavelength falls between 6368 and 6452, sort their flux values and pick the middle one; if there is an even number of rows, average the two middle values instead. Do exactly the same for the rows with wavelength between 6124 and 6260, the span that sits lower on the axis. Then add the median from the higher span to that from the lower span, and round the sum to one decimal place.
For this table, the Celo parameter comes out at 39.4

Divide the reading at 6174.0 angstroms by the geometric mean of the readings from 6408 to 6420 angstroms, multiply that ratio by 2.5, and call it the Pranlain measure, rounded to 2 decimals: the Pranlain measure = 2.47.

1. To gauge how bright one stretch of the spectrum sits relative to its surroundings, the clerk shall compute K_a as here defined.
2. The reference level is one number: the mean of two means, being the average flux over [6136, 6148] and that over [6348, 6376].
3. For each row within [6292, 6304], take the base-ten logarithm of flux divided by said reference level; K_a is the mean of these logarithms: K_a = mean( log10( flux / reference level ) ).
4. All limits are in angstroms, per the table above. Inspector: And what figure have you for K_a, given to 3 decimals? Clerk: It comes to 0.100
